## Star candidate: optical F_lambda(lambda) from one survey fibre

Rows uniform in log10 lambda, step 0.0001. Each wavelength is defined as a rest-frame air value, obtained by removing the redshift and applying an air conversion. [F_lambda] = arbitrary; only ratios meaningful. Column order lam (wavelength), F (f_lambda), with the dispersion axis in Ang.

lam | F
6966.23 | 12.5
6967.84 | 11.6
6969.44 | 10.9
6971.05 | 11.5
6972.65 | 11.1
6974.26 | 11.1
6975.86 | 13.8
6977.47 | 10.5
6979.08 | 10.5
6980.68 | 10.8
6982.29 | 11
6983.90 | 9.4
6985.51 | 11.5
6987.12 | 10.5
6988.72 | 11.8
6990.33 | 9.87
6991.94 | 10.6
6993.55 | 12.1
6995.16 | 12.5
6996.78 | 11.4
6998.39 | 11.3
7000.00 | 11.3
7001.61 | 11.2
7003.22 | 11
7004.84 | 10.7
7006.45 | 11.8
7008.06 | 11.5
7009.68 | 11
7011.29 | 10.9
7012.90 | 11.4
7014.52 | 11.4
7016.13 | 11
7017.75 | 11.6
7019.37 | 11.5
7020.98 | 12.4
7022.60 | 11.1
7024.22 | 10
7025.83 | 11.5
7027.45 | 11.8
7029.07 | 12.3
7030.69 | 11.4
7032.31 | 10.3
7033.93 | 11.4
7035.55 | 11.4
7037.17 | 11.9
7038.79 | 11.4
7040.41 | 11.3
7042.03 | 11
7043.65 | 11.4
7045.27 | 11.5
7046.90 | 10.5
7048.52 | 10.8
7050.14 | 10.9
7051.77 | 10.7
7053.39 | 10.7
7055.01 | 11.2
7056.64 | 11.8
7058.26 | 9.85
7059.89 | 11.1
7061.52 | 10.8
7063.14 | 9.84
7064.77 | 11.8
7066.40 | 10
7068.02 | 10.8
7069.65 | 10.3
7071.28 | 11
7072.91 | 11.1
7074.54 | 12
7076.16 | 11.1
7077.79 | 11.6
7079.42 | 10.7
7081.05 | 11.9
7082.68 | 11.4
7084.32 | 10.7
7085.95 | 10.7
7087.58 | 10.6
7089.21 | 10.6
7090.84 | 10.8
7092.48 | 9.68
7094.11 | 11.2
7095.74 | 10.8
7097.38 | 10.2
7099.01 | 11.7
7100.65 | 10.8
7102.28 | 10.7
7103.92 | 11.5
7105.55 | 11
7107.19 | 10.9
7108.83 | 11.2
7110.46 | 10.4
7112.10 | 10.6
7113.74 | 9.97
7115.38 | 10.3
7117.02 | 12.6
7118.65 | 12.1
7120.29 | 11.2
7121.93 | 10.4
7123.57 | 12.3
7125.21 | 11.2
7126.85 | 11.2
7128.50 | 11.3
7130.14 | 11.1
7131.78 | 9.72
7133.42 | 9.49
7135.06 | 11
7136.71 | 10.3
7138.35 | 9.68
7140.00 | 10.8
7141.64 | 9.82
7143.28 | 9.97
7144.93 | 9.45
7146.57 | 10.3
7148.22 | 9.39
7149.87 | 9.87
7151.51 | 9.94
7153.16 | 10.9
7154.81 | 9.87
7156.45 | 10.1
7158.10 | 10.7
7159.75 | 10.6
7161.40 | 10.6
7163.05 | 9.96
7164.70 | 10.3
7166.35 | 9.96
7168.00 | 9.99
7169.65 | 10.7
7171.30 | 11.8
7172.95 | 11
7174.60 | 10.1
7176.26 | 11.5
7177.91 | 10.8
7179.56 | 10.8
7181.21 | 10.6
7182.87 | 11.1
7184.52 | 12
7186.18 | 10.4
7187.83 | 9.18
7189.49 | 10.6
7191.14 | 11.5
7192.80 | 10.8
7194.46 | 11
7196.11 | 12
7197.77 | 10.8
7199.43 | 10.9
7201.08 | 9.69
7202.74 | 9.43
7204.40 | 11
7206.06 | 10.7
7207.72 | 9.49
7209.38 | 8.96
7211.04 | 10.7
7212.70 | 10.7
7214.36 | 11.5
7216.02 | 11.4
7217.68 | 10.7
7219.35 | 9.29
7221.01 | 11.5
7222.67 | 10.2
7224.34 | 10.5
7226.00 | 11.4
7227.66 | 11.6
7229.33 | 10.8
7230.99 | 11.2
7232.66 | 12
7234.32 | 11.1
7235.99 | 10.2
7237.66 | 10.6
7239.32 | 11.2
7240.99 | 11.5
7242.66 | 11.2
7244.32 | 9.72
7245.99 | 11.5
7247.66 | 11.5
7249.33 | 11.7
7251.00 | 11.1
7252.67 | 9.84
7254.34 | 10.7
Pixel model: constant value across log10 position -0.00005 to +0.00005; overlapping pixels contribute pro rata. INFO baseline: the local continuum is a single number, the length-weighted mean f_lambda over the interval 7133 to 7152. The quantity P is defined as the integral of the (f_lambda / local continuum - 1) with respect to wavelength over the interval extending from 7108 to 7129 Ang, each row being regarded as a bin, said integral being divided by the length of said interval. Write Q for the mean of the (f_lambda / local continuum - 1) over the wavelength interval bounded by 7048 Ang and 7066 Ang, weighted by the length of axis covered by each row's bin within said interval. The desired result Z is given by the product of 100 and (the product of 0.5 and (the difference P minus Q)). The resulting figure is 1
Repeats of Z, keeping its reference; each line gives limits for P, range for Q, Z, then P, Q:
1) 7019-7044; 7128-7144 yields 5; 0.14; 0.03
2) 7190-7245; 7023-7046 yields -3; 0.08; 0.13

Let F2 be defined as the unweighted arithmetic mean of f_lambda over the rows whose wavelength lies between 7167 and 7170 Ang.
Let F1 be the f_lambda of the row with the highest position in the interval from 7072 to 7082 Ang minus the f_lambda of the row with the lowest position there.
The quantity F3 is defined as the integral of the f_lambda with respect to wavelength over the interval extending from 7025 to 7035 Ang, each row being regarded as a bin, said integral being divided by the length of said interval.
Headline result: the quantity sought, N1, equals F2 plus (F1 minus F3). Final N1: -0.3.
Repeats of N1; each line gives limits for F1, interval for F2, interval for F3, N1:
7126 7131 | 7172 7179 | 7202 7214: 0.6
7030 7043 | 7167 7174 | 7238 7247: -0.5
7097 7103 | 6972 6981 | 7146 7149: 2.0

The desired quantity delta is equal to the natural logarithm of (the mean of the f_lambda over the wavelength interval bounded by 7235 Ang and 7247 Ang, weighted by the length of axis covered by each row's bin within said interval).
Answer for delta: 2.38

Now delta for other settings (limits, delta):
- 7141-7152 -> 2.28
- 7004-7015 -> 2.42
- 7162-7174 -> 2.35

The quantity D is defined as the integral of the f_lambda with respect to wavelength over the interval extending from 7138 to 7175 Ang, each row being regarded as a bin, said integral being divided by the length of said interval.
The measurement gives 10.3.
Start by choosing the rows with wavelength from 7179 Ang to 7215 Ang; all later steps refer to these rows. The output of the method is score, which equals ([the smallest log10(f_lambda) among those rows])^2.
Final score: 0.91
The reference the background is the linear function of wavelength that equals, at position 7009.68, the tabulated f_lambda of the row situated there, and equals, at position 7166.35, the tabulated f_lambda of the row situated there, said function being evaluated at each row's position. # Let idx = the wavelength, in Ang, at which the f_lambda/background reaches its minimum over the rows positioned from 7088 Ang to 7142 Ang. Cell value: 7092.48 Ang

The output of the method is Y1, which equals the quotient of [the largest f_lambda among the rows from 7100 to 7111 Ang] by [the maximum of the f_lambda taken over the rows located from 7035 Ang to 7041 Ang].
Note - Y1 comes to 0.97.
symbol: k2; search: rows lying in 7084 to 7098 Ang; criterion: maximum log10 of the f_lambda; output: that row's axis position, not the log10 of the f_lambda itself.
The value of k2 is 7094.11 Ang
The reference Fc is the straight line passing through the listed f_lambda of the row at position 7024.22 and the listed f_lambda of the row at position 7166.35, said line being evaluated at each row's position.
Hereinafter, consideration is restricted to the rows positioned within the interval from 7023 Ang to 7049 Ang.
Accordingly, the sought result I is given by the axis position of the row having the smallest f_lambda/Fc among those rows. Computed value 7024.22 Ang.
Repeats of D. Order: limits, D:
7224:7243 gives 11.1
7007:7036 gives 11.3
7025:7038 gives 11.5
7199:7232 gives 10.6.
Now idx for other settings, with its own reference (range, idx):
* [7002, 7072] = 7024.22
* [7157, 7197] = 7187.83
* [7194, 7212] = 7209.38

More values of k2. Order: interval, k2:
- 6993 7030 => 6995.16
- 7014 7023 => 7020.98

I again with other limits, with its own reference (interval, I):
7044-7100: 7092.48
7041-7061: 7058.26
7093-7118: 7113.74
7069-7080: 7069.65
